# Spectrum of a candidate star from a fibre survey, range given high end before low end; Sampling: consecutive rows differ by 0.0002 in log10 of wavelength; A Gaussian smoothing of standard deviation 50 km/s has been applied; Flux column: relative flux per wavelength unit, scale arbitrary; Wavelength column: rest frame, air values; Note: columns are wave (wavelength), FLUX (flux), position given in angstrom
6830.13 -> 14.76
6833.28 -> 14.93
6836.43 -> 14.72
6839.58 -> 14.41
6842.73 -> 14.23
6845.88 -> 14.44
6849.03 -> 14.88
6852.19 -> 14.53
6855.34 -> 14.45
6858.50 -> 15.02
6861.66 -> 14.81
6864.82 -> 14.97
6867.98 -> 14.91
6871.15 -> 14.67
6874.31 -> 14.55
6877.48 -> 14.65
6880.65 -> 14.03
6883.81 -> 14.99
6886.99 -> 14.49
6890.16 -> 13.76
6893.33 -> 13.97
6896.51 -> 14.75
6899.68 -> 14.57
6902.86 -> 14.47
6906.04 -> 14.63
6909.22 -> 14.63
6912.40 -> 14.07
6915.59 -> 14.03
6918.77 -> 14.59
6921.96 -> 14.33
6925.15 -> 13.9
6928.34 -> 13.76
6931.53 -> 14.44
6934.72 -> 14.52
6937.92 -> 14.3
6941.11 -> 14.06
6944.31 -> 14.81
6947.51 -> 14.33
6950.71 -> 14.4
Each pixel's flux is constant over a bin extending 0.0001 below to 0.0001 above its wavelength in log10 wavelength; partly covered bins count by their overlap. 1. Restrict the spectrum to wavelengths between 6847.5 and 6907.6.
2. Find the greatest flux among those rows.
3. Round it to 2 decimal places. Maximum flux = 15.02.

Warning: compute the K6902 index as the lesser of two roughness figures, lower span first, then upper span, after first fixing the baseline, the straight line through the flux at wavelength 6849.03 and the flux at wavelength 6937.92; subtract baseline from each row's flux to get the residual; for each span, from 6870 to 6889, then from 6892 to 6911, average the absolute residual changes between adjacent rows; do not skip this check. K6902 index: 0.25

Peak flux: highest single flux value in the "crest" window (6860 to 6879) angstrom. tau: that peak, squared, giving 224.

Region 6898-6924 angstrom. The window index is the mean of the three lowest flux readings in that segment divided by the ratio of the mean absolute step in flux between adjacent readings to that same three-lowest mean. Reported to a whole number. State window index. 833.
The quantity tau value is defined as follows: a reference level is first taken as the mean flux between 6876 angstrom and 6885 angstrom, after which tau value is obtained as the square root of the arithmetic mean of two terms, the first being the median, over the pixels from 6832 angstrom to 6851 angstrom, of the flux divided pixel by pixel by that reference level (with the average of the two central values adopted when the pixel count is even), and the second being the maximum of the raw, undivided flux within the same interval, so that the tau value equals 2.82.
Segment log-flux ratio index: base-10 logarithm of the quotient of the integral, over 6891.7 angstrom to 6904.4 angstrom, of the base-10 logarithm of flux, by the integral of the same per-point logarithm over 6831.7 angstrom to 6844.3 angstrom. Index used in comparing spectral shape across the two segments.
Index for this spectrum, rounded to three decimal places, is 0.002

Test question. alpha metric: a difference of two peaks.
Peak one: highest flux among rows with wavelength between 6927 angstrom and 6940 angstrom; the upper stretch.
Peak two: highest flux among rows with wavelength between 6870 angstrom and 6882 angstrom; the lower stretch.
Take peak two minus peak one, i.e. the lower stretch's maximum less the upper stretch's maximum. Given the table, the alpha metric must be 0.15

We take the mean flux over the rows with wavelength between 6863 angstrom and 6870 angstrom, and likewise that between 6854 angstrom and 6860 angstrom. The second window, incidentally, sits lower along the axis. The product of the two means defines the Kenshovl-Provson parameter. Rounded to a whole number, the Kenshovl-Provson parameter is 220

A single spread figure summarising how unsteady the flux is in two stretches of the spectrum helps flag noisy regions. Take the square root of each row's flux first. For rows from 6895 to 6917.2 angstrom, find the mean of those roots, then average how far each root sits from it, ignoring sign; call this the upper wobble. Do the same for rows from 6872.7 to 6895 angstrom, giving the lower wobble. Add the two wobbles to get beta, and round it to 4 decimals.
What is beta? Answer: 0.0787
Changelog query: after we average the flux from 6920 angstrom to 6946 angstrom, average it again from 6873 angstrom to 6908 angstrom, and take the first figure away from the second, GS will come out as 0.18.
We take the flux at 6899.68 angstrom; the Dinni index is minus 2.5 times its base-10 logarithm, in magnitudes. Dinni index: -2.91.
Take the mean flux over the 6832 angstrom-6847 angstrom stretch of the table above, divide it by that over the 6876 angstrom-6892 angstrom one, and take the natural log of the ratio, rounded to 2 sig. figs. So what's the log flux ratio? 0.011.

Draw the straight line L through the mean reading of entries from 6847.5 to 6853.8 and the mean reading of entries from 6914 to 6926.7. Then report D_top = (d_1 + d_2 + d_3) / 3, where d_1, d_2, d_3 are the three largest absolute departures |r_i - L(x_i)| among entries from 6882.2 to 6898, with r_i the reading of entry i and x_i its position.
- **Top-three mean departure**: 0.540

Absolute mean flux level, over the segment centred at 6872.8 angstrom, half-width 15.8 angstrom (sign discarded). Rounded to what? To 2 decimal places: 14.71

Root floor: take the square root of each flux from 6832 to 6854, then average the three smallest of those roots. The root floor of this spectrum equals 3.79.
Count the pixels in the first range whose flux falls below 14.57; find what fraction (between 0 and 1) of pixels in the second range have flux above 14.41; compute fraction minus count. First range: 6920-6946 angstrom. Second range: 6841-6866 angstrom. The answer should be -6.1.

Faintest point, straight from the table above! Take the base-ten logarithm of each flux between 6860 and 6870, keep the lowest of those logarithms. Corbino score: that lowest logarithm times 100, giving 117.1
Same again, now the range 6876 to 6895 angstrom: 113.9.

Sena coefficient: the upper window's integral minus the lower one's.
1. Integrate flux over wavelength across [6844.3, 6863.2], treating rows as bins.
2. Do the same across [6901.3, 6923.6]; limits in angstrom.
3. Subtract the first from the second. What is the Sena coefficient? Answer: 43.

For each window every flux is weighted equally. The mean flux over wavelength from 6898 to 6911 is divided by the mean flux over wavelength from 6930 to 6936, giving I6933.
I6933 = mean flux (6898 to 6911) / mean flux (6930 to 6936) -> 1.01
